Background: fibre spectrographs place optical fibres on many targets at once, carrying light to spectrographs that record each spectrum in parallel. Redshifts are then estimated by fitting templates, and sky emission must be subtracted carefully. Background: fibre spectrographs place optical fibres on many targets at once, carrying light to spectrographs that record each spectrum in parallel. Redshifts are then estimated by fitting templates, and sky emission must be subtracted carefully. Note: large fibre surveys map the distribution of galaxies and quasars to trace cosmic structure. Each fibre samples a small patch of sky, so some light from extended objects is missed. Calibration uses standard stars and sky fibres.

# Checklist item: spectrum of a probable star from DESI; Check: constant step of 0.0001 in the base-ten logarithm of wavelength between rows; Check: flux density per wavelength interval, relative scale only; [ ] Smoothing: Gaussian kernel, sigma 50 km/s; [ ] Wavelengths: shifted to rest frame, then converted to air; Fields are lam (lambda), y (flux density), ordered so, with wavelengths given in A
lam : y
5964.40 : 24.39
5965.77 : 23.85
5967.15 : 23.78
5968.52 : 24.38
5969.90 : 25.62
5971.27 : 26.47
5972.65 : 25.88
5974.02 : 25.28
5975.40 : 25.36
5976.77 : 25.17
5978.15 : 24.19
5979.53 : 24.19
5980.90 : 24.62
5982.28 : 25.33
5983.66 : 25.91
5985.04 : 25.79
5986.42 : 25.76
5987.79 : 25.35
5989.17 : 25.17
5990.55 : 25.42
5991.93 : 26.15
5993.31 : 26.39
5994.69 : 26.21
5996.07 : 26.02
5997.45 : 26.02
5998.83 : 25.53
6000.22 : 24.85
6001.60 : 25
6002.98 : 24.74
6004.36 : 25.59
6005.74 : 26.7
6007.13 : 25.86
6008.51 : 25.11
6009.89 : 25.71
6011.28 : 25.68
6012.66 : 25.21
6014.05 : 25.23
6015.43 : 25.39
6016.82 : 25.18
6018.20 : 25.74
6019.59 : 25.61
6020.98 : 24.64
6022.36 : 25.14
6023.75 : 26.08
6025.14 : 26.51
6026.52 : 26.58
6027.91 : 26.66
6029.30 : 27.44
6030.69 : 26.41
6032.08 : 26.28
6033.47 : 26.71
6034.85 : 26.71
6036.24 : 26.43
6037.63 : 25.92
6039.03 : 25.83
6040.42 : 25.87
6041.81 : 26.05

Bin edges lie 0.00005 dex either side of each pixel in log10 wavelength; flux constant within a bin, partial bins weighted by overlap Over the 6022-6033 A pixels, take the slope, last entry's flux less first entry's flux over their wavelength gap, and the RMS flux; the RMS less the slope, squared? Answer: 690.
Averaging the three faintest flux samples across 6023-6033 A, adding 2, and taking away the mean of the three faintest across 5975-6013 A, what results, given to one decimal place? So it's 3.9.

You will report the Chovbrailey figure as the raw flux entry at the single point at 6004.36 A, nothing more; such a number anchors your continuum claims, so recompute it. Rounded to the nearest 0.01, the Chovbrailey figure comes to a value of 25.59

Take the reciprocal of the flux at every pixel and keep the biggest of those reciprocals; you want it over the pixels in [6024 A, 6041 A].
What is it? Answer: 0.0387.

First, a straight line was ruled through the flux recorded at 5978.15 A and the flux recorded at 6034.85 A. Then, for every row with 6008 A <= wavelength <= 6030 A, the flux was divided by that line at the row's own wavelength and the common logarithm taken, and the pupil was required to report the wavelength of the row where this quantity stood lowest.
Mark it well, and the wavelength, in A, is 6020.98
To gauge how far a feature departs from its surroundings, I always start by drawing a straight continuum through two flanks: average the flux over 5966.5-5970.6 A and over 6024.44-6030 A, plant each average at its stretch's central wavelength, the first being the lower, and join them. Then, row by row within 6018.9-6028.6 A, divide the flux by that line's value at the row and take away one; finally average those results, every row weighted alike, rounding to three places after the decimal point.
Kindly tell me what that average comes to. -0.029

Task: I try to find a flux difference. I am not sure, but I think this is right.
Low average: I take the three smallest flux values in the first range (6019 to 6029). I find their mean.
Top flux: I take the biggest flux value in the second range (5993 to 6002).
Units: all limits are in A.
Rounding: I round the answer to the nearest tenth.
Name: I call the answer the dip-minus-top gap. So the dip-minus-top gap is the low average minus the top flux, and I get -1.3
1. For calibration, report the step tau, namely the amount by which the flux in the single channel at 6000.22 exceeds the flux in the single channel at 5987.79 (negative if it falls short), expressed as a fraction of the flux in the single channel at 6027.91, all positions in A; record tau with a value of -0.019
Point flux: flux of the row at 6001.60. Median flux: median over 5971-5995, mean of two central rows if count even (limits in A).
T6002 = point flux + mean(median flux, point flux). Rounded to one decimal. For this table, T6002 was 50.2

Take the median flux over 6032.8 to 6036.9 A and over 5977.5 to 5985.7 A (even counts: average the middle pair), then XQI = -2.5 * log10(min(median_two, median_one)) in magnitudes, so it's -3.49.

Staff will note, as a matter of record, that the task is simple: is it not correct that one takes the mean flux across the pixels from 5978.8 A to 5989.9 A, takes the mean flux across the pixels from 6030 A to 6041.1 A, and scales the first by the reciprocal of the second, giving 0.962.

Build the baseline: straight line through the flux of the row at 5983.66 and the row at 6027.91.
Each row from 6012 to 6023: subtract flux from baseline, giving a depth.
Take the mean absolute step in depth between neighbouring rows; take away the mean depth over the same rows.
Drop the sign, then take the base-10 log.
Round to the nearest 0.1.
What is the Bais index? -0.1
